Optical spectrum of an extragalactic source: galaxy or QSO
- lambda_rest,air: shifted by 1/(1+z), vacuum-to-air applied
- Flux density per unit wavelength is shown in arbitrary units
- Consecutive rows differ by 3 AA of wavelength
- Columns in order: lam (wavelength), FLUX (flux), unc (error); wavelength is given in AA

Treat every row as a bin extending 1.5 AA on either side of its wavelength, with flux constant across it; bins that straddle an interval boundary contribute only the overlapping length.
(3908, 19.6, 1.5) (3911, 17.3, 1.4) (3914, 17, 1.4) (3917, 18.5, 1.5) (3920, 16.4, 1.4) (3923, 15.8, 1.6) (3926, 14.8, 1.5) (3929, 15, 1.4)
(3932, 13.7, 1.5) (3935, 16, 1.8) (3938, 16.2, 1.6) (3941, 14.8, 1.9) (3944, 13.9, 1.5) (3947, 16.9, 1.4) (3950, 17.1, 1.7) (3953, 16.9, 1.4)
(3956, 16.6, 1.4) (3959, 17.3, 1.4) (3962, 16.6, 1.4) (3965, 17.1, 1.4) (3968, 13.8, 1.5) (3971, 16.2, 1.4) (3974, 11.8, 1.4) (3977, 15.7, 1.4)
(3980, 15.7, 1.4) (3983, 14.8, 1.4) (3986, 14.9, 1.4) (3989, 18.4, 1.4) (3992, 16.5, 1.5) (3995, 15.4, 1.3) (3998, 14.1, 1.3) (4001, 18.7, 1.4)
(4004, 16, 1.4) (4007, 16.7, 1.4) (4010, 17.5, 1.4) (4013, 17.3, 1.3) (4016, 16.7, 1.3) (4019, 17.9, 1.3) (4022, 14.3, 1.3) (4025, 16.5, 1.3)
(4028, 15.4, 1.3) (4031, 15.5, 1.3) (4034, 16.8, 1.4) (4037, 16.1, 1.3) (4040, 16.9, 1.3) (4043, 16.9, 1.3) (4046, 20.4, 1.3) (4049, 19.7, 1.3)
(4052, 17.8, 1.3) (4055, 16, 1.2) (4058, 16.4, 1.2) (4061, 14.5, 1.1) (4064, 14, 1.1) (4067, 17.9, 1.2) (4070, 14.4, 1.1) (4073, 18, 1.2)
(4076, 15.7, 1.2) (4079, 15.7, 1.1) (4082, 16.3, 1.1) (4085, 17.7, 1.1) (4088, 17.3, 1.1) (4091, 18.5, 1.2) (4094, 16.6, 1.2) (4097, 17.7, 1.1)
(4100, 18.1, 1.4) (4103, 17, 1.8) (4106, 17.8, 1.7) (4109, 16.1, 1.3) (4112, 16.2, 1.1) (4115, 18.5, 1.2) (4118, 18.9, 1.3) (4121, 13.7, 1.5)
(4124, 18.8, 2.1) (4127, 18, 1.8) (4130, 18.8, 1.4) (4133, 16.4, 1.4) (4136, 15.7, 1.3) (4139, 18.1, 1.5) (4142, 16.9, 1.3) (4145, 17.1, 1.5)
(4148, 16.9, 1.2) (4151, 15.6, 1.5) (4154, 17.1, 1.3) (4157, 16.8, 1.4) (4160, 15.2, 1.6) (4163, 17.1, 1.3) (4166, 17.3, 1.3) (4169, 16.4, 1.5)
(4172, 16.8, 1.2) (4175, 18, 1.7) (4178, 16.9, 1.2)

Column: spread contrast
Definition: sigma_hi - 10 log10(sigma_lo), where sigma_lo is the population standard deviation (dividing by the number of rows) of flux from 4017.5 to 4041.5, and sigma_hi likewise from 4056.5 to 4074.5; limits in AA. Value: 1.51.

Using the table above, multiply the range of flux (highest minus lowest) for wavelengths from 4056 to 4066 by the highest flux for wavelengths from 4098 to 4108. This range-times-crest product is 43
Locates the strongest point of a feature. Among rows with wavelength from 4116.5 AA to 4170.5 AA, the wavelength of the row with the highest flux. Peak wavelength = 4118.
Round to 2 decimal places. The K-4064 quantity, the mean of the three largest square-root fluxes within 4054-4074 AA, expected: 4.17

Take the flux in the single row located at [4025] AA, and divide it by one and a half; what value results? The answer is 11.0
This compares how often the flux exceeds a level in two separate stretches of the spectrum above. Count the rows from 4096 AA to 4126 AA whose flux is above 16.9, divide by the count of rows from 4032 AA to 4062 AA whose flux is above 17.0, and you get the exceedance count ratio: 2.3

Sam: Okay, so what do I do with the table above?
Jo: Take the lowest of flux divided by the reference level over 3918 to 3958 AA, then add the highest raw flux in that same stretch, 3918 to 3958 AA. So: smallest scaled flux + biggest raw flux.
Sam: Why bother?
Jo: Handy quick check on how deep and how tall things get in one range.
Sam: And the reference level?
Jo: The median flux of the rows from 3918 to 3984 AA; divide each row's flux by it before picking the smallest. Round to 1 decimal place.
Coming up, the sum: 18.0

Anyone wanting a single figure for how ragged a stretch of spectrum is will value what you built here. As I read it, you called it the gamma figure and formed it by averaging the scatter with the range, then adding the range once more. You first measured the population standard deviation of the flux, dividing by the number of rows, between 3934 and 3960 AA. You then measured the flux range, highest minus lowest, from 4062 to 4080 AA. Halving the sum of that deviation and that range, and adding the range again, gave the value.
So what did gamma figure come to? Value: 6.5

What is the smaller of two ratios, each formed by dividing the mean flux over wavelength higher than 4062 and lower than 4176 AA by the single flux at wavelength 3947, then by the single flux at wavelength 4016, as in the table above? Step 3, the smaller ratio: 1.00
